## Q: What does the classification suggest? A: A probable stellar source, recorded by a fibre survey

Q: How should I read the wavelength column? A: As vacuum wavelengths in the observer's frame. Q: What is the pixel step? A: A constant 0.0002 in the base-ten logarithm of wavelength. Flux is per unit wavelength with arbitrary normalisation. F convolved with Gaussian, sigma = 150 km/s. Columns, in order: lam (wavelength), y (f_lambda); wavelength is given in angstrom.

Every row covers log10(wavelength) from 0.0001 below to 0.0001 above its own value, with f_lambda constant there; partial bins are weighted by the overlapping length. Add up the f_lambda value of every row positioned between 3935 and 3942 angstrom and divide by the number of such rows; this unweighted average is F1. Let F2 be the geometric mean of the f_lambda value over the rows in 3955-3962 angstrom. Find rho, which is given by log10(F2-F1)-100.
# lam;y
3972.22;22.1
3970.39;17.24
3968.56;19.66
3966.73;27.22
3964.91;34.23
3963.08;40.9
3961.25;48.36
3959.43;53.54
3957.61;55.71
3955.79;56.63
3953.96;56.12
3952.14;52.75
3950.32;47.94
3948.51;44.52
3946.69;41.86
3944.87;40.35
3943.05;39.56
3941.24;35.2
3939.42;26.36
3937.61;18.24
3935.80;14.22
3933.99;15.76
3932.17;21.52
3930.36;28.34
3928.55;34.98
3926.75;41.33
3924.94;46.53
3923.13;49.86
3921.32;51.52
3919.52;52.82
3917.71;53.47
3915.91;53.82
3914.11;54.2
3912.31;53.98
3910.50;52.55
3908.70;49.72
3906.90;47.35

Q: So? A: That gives -98.5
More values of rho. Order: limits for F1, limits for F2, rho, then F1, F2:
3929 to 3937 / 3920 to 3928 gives -98.6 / 20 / 47.1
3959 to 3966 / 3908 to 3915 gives -99.1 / 44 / 52.6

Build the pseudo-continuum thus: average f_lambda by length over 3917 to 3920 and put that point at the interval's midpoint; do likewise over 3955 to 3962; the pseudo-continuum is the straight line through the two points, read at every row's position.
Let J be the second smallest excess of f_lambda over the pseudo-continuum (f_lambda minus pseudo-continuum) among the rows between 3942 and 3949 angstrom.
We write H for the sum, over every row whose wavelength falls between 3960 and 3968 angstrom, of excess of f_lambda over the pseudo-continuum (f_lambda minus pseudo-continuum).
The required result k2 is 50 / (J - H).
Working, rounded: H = -64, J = -13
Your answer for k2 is 1.0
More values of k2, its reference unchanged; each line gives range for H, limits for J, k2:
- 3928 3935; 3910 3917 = 0.4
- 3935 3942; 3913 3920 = 0.4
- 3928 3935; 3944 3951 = 0.5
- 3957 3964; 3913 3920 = 3.0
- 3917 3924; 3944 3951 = -7.2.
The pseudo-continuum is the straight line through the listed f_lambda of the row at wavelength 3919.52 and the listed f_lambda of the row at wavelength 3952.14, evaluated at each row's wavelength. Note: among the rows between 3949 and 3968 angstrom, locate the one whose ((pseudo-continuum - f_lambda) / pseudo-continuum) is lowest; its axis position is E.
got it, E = 3955.79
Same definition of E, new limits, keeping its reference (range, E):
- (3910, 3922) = 3914.11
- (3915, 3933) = 3915.91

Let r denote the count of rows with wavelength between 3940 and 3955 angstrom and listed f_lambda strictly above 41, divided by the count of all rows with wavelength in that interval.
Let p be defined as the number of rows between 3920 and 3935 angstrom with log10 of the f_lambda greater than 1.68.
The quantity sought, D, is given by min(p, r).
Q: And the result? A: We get 0.6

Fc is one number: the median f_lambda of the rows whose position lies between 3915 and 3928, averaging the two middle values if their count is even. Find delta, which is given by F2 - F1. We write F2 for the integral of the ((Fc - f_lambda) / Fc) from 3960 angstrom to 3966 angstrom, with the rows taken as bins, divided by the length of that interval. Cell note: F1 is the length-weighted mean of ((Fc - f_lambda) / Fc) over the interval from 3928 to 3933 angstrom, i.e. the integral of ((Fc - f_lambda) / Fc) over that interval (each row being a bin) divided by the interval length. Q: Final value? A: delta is -0.26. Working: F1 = 0.46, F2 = 0.2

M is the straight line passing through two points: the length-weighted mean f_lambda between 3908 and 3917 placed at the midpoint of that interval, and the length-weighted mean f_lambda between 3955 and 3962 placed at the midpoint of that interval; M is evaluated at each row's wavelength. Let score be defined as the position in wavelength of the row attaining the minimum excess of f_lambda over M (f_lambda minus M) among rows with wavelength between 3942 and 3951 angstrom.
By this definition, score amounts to 3943.05 angstrom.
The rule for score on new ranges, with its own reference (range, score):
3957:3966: 3964.91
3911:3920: 3919.52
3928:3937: 3935.80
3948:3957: 3948.51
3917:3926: 3924.94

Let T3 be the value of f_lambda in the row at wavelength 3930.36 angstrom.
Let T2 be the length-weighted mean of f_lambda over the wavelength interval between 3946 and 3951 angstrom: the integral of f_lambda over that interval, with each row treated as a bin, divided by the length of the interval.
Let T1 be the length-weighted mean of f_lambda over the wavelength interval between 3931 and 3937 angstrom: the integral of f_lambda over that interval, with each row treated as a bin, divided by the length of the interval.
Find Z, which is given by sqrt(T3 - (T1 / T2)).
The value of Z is 5.3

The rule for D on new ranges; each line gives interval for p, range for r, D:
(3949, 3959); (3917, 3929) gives 0.9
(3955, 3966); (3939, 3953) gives 0.5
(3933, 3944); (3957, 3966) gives 0.0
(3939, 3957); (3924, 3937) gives 0.3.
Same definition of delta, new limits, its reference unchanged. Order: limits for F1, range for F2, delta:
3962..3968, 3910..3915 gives -0.39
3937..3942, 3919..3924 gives -0.47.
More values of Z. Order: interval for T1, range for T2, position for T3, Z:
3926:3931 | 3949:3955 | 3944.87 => 6.3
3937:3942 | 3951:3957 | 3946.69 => 6.4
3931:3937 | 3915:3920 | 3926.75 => 6.4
